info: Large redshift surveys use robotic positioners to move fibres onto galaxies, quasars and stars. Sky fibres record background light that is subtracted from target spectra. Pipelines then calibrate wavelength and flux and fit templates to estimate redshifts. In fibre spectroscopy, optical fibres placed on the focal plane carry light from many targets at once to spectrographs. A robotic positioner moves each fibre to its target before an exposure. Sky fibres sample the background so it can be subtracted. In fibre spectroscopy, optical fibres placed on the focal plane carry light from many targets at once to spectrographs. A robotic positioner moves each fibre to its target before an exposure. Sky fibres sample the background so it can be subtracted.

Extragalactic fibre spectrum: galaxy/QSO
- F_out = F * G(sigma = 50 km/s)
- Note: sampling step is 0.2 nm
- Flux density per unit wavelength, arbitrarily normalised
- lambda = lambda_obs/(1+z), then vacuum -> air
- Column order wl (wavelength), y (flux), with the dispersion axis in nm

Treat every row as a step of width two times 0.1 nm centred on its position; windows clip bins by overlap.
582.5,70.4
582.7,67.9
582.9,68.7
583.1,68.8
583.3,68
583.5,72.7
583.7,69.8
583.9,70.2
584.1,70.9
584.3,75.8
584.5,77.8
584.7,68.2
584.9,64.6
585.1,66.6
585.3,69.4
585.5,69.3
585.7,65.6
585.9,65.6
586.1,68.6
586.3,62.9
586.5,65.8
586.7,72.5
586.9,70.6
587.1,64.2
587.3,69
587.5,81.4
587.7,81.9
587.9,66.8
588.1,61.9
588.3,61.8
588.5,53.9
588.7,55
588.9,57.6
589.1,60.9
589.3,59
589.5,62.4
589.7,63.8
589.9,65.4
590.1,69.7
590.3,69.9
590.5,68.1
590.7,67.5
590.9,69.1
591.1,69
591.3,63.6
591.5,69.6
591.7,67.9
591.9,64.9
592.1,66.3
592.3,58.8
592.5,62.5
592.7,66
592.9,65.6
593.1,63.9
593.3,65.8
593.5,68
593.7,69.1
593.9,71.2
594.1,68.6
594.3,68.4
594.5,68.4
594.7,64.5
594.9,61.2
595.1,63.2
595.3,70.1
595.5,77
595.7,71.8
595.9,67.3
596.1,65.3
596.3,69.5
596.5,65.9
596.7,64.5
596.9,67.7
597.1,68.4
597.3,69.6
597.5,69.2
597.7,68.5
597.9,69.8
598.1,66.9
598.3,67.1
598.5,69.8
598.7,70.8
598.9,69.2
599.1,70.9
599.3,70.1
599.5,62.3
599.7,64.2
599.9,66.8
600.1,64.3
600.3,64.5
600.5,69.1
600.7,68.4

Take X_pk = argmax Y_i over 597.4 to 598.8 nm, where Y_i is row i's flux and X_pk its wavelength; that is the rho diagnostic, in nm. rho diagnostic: 598.7 nm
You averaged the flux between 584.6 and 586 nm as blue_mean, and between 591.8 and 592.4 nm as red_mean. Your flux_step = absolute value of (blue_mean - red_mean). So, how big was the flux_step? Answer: 3.7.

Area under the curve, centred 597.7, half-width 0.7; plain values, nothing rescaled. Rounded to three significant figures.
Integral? 95.9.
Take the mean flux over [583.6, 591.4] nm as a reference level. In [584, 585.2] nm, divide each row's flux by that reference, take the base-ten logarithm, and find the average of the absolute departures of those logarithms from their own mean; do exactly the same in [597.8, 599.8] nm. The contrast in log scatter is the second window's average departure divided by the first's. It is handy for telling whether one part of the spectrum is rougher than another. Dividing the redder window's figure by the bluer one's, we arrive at 0.60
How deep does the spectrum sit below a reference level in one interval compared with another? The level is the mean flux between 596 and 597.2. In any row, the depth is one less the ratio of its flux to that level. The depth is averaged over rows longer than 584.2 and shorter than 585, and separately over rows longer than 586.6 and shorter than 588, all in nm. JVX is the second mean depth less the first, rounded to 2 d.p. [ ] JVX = -0.01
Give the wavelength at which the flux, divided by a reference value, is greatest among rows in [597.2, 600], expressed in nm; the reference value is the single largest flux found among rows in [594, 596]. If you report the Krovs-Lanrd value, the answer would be 599.1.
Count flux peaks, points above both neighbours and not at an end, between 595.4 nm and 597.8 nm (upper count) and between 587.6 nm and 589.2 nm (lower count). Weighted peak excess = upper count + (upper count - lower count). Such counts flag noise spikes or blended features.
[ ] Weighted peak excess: 4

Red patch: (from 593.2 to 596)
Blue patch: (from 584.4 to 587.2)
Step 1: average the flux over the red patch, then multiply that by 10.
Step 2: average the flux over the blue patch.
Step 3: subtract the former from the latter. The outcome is -614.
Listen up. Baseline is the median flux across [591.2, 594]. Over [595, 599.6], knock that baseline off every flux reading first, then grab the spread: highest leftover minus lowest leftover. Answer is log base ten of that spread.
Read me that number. 1.17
